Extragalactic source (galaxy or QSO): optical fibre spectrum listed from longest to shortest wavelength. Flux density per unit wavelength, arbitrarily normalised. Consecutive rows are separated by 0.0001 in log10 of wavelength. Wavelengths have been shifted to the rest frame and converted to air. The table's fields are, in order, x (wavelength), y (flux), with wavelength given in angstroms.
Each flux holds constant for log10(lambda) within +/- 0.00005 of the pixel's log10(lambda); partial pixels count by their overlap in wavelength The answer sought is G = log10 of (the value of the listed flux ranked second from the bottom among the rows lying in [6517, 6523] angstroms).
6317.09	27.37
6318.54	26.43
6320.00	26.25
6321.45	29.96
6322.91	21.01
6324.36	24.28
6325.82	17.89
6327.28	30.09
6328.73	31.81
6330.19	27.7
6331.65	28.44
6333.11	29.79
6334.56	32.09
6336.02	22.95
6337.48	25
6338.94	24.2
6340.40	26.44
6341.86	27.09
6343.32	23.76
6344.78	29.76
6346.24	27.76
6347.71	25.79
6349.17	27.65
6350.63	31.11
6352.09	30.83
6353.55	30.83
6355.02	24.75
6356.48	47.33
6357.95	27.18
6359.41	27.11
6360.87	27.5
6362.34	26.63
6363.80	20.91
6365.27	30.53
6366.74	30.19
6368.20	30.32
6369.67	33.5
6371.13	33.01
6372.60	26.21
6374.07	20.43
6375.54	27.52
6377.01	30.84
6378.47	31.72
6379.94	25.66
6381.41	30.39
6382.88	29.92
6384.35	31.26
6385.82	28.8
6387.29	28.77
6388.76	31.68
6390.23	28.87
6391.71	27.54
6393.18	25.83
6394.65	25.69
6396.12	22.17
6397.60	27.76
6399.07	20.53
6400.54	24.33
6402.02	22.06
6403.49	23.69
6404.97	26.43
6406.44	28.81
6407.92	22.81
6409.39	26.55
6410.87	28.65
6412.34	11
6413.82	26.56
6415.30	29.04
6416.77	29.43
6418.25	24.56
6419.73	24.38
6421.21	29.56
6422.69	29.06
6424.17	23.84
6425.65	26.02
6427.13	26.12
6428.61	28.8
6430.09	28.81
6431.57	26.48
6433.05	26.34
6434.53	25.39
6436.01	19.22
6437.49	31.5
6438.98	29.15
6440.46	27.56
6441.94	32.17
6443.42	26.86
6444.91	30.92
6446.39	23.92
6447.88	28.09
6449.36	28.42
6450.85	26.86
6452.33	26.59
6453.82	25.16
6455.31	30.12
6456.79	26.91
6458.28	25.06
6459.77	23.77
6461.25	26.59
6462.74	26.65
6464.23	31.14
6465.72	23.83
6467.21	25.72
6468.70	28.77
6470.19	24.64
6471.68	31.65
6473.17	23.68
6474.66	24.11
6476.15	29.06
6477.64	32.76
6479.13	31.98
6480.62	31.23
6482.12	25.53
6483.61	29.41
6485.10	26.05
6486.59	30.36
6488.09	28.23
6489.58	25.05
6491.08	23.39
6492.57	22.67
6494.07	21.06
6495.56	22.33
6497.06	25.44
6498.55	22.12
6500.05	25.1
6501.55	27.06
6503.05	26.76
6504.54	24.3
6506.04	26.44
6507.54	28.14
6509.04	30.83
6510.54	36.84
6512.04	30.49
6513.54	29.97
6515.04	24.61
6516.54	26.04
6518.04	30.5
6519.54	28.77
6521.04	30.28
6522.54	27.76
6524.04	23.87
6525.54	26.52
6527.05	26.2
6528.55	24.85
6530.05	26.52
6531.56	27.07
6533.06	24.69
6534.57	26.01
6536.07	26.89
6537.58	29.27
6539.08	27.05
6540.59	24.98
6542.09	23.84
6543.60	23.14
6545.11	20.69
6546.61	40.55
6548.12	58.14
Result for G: 1.46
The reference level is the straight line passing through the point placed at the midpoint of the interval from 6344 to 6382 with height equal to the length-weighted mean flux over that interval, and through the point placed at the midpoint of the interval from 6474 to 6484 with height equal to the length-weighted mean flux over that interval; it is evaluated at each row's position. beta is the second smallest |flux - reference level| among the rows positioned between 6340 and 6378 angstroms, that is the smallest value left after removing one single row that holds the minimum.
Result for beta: 1.1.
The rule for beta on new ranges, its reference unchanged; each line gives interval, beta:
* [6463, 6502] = 0.2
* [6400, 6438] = 0.1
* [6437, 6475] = 0.4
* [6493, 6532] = 0.7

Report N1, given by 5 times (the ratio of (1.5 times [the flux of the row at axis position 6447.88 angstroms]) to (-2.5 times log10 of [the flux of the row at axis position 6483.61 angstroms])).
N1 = -57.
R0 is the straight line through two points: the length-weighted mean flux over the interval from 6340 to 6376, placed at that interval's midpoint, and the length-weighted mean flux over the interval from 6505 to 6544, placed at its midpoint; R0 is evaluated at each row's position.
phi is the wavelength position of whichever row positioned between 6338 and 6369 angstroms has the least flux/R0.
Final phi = 6363.80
